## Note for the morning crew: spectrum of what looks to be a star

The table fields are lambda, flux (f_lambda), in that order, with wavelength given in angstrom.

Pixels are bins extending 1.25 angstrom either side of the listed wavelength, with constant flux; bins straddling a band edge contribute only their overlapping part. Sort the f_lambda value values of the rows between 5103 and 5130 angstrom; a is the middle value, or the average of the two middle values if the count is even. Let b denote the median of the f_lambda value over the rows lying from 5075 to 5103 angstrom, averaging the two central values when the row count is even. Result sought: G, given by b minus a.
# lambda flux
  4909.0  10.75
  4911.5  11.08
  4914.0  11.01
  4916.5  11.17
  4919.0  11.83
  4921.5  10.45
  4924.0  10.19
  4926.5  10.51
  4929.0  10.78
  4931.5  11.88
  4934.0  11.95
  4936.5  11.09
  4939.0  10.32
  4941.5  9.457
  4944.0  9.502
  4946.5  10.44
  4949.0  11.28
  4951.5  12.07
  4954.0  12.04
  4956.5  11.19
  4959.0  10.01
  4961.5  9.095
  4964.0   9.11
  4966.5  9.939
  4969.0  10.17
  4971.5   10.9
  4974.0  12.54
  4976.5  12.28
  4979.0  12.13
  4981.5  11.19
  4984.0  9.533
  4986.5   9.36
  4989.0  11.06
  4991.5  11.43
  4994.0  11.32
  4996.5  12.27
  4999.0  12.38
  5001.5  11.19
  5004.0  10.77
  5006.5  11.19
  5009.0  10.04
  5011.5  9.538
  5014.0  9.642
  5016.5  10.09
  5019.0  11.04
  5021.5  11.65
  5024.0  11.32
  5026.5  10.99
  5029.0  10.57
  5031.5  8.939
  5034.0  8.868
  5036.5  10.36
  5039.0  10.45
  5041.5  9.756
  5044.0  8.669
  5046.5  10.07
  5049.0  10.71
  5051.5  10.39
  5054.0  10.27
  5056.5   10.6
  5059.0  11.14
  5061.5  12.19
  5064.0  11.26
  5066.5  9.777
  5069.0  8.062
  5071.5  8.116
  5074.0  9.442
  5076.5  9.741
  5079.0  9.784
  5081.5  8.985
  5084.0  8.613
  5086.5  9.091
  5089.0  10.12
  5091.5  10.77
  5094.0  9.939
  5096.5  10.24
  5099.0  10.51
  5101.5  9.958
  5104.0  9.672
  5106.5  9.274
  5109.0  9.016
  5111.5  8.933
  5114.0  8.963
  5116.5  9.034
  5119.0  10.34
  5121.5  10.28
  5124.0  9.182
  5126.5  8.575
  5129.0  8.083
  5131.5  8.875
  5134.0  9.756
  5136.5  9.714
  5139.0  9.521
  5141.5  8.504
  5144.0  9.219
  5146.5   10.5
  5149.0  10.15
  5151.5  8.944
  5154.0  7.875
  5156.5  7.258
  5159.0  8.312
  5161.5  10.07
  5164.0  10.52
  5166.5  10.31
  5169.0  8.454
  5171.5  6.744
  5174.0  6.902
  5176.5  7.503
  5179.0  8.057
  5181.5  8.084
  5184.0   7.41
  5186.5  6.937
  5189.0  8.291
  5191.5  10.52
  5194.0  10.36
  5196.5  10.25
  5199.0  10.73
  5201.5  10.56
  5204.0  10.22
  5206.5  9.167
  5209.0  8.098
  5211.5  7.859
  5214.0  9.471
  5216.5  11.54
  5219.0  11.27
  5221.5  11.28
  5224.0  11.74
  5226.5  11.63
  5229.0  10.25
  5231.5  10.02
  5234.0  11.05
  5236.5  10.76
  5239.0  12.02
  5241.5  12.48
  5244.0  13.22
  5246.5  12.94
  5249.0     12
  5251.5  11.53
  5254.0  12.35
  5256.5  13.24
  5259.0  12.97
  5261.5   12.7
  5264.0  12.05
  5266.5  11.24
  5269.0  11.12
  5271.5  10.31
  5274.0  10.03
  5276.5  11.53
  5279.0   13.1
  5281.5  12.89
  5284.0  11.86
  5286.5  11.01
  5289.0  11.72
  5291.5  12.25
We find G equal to 0.9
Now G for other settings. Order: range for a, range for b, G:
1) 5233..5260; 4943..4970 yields -2.2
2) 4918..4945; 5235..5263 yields 2.0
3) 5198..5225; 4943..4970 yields -0.4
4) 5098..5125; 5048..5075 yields 1.1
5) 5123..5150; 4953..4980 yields 1.7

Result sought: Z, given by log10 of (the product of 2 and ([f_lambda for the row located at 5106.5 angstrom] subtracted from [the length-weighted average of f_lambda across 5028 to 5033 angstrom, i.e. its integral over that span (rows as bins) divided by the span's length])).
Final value -0.1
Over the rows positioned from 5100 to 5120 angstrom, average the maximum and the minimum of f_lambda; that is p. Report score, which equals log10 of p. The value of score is 0.98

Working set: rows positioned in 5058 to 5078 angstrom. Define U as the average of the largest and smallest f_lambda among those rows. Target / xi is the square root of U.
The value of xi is 3.18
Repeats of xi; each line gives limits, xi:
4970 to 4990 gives 3.31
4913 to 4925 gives 3.32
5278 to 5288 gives 3.47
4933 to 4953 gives 3.28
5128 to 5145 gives 2.99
